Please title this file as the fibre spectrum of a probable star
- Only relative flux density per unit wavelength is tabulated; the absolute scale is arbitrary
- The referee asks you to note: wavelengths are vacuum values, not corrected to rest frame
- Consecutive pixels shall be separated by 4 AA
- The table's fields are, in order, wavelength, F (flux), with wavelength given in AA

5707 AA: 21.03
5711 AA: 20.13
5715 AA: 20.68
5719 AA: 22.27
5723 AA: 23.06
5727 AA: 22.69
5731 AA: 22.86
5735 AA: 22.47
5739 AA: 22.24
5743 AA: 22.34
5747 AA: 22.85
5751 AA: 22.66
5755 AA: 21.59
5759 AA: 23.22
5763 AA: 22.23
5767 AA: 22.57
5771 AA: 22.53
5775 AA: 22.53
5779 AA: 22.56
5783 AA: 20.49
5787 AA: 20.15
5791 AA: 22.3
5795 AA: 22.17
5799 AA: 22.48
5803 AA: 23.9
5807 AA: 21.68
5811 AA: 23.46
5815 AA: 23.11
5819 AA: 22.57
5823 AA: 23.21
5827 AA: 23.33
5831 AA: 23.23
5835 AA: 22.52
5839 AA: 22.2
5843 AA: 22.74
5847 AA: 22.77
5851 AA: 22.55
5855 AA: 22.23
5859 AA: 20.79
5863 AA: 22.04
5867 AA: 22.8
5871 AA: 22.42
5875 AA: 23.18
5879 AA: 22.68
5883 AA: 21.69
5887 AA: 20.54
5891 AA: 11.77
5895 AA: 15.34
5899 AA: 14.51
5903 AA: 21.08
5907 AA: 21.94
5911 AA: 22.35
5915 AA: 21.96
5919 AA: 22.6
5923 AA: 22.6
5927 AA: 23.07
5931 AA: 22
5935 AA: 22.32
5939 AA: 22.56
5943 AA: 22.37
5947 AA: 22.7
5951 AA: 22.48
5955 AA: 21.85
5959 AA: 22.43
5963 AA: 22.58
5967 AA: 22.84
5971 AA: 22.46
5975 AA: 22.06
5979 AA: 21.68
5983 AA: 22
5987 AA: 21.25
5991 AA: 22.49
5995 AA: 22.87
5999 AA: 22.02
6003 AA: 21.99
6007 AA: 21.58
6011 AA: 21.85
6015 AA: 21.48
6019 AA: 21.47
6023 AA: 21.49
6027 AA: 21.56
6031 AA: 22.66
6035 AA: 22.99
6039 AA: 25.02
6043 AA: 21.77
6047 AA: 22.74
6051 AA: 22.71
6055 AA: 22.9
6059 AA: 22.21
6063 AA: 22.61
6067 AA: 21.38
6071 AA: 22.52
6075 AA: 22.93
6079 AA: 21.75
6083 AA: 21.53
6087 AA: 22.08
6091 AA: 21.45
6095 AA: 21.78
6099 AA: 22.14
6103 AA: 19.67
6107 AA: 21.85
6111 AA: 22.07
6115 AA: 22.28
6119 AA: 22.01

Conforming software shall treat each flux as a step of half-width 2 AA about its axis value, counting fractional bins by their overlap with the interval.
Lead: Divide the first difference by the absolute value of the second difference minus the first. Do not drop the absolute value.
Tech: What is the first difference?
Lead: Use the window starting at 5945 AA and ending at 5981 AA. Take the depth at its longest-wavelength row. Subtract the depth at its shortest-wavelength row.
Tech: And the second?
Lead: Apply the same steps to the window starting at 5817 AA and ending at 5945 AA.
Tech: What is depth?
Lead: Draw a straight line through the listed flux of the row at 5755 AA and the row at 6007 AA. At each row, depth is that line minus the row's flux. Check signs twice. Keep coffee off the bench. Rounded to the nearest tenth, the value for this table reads 1.2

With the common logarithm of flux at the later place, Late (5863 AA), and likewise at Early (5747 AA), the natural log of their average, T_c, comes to 0.301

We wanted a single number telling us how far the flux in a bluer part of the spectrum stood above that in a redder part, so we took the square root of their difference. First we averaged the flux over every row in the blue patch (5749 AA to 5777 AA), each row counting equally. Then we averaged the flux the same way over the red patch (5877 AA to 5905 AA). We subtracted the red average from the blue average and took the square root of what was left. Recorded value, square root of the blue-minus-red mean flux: 2.1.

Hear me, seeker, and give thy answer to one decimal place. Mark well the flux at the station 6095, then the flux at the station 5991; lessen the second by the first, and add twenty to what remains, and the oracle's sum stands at 20.7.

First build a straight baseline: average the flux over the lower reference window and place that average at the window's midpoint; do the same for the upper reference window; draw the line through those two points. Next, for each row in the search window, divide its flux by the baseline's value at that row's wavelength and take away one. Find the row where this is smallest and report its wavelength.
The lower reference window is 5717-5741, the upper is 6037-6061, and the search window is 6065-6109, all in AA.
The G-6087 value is 6103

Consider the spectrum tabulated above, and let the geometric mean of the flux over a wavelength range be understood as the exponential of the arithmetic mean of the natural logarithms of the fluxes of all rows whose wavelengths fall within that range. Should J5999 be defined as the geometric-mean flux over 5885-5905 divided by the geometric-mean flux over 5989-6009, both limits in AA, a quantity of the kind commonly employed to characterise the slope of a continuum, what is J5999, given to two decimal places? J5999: 0.73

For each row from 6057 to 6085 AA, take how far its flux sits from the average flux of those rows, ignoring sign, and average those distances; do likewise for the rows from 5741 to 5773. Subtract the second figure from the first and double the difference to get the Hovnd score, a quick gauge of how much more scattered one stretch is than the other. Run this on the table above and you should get 0.3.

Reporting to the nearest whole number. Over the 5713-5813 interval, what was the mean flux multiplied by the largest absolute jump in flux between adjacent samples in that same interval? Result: 50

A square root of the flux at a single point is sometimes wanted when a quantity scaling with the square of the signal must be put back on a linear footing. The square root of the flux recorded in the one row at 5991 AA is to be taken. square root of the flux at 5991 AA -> 4.74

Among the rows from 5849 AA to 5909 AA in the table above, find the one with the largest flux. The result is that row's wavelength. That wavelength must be 5875 AA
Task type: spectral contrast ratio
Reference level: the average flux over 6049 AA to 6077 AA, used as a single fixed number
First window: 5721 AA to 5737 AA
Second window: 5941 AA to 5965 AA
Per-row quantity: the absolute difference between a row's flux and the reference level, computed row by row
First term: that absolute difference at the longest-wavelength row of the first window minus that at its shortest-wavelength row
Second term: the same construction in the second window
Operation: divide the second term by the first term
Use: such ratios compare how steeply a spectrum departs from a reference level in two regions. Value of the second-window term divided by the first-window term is 0.0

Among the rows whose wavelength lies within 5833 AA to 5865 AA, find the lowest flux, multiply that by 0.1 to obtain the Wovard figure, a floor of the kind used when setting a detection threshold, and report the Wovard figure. 2.08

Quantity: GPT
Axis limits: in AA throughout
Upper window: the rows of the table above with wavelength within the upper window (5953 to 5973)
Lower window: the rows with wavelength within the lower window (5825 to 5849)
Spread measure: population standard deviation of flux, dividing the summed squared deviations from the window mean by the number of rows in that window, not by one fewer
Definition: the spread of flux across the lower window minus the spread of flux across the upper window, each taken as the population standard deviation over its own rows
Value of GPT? 0.06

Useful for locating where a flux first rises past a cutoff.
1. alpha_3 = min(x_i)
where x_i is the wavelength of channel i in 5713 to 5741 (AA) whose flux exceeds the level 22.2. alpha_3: 5719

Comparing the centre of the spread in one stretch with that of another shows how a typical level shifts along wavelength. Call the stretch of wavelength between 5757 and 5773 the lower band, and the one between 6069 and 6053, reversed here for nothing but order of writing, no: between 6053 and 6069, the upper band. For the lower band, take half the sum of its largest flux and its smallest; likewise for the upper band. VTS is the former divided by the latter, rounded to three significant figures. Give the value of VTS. 1.03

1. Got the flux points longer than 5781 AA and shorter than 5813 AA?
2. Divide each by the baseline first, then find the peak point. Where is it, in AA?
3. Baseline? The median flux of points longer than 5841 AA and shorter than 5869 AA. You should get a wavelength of 5803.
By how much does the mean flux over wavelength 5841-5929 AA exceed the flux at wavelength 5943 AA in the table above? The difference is -1.3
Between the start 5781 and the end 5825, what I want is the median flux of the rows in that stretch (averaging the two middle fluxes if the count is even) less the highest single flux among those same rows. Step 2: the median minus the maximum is -1.4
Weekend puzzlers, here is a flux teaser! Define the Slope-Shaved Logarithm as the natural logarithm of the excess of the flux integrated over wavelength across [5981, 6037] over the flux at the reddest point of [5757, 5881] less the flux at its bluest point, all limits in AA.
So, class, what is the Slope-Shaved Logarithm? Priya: 7.12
